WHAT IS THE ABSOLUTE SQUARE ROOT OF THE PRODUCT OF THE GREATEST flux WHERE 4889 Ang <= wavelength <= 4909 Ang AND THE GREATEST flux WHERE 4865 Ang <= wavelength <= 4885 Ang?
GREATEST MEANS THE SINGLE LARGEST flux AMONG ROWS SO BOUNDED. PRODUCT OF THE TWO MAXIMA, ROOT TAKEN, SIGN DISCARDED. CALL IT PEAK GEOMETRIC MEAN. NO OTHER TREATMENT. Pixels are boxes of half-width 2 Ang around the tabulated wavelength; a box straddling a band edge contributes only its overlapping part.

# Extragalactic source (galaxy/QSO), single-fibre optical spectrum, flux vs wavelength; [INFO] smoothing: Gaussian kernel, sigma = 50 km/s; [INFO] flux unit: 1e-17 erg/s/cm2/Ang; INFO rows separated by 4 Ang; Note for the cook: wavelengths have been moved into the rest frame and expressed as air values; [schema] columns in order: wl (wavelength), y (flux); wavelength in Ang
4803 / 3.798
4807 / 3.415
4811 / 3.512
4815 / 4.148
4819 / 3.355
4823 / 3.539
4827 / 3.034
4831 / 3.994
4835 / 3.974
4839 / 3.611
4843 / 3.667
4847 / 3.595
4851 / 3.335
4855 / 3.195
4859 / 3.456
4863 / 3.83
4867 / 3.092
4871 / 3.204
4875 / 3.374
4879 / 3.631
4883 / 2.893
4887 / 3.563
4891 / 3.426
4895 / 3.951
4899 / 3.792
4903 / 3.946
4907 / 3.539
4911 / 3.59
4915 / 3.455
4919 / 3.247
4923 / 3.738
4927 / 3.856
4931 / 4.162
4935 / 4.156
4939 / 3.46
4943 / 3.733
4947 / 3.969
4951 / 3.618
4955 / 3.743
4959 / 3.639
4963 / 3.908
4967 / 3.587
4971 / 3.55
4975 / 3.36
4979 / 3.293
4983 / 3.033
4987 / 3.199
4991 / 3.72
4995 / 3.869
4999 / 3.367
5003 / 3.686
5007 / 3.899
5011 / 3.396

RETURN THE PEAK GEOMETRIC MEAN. 3.79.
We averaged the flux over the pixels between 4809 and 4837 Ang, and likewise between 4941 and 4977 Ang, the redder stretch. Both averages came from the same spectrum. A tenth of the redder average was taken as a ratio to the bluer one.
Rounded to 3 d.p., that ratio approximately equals 0.101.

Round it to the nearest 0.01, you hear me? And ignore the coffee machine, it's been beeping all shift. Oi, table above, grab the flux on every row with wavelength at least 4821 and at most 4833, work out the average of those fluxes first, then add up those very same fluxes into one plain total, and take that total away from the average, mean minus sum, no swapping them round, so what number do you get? -7.04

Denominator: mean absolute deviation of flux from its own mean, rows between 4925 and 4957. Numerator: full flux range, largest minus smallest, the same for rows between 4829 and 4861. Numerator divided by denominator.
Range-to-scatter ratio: 4.0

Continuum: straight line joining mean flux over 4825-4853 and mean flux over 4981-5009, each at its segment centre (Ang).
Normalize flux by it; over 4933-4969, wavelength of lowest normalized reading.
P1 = 4939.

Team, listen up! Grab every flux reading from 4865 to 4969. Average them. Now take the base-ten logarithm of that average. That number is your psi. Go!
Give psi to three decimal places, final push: 0.559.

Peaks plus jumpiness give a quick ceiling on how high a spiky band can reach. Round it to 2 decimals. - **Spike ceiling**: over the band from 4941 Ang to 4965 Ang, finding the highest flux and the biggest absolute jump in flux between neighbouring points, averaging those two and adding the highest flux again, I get 6.13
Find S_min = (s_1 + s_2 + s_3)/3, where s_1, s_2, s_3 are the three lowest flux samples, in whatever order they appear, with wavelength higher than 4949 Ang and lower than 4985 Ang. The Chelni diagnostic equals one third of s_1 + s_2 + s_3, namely 3.23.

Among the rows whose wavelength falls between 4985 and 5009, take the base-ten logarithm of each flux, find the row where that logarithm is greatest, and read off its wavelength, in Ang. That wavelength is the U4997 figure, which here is 5007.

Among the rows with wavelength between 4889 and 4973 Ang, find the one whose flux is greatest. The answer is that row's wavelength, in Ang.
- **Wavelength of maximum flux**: 4931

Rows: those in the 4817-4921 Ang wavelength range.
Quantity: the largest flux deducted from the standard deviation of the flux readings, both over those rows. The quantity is -3.70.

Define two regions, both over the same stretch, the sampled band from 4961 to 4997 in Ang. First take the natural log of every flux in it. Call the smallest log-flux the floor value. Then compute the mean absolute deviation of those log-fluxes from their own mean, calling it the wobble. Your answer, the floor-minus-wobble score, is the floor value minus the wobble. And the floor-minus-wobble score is 1.04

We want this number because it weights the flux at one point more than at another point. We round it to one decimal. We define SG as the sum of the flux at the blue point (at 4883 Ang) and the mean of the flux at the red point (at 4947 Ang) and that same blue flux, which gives 6.3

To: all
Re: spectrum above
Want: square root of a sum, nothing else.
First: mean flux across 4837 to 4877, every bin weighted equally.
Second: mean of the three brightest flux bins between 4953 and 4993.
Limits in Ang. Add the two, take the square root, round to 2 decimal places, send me 2.69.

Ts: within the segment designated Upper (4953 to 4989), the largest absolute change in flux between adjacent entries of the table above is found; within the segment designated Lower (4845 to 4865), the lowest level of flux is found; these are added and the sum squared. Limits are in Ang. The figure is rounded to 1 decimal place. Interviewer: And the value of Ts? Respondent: 12.4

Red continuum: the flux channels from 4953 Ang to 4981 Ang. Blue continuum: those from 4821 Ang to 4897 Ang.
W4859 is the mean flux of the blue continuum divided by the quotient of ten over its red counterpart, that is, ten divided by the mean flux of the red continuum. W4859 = 1.25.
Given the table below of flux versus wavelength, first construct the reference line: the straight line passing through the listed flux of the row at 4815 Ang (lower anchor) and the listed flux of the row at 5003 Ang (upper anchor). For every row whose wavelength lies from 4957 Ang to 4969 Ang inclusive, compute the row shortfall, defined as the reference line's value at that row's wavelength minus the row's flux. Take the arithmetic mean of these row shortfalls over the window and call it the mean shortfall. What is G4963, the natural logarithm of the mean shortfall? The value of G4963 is -2.6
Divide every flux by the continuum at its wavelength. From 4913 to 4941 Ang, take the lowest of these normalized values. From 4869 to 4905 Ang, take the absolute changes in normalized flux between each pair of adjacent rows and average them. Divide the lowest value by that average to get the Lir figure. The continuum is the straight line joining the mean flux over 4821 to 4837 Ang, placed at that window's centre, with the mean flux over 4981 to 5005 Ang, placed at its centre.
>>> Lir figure 9.3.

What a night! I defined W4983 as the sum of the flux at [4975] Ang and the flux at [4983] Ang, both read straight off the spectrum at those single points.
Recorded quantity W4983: 6.39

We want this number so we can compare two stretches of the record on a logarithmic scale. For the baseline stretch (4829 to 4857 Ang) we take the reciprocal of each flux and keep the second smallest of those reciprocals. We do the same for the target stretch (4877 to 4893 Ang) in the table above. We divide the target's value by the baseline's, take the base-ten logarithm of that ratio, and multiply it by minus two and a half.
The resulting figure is -0.12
